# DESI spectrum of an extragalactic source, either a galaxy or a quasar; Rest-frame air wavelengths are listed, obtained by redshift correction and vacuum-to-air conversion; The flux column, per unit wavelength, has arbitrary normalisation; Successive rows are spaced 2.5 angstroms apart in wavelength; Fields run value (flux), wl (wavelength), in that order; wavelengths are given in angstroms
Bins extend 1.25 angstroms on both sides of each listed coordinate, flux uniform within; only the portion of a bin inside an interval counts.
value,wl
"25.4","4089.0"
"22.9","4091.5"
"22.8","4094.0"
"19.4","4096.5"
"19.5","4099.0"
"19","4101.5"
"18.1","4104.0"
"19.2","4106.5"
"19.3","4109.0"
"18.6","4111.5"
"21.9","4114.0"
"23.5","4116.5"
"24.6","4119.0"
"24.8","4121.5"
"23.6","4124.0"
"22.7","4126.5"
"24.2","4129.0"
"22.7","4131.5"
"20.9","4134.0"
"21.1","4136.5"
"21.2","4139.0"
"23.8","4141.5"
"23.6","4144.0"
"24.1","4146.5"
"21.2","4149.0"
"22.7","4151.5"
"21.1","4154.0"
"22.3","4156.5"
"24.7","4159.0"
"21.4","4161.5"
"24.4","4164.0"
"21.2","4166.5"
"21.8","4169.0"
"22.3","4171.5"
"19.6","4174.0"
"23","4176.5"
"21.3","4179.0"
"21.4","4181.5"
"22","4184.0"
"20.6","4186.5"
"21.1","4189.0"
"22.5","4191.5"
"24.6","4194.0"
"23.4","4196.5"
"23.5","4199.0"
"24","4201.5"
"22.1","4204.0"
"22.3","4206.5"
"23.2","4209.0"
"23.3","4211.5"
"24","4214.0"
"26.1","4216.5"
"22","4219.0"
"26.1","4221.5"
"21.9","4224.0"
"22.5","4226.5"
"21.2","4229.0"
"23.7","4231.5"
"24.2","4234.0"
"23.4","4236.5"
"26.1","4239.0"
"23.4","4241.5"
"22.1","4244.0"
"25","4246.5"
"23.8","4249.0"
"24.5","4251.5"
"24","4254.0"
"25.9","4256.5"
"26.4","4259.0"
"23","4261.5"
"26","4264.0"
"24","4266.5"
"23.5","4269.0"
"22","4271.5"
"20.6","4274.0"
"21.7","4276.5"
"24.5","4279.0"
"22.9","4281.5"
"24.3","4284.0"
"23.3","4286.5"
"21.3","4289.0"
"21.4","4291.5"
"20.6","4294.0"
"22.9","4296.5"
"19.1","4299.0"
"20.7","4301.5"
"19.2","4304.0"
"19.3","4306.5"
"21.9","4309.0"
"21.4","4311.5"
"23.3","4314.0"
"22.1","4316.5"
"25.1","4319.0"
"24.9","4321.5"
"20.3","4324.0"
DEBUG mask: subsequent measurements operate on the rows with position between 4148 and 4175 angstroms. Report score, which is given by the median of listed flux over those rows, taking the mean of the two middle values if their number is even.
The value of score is 21.8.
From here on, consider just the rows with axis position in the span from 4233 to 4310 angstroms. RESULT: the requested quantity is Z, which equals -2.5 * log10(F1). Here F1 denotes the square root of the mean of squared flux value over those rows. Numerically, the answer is -3.41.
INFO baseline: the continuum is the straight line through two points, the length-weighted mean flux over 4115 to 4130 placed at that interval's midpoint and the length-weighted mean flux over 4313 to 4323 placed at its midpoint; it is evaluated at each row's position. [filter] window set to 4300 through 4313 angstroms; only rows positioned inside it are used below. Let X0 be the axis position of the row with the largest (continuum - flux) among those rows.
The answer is 4304.0 angstroms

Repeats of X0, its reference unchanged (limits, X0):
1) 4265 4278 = 4274.0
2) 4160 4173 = 4166.5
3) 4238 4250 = 4244.0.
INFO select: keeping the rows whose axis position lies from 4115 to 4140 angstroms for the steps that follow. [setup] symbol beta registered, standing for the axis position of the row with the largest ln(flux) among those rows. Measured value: 4121.5 angstroms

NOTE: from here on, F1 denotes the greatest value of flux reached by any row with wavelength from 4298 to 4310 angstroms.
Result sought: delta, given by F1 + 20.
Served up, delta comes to 41.9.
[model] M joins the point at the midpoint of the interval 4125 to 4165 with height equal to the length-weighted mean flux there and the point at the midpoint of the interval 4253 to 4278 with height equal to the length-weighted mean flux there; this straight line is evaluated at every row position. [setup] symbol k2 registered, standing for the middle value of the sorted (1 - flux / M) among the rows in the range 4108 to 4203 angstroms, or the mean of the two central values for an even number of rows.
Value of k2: 0.019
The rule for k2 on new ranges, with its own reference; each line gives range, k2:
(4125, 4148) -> -0.011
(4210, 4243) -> -0.003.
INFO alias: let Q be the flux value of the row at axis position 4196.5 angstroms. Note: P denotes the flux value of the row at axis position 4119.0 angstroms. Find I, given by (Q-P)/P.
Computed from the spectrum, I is -0.05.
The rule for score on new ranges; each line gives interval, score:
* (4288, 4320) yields 21.4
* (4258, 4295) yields 23.0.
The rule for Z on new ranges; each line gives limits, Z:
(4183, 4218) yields -3.41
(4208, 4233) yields -3.43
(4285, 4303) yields -3.32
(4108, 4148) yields -3.39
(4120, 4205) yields -3.38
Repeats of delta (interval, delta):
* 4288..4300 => 42.9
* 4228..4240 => 46.1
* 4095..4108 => 39.5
